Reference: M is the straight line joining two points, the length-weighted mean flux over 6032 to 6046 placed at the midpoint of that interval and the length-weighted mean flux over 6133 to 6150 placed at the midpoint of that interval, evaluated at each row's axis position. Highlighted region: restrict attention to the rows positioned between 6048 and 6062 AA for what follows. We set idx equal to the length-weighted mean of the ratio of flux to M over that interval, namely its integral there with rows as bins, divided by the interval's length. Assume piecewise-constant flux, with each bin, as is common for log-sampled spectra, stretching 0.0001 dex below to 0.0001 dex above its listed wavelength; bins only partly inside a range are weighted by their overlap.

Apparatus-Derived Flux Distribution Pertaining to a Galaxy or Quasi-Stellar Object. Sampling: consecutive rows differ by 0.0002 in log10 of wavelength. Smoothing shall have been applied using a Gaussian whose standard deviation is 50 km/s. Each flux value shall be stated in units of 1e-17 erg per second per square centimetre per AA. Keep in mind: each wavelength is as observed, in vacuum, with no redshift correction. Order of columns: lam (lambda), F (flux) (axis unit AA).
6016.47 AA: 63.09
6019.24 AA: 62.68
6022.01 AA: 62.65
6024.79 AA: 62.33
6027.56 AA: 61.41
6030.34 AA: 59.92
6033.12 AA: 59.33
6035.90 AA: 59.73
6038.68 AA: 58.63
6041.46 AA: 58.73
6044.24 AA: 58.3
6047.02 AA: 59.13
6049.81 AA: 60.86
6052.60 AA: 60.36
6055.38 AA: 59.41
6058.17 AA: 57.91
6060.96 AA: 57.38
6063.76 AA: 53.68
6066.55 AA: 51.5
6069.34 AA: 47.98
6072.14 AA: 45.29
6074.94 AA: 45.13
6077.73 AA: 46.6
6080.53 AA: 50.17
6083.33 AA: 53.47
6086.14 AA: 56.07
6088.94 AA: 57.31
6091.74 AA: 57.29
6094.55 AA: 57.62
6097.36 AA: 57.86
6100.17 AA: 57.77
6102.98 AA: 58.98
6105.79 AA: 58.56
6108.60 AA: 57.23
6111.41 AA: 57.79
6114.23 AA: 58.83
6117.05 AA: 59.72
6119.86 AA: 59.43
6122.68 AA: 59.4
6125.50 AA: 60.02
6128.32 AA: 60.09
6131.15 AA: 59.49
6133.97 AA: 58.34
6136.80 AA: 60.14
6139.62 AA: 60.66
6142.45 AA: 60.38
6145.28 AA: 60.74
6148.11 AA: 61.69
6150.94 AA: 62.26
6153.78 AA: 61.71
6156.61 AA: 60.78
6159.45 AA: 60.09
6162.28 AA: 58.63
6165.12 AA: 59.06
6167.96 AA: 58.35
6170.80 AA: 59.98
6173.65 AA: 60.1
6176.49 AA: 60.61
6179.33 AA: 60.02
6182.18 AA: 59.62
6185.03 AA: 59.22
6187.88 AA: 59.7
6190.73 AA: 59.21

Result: 1.00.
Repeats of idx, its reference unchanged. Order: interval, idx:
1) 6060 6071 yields 0.88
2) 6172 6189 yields 0.98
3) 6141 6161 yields 1.01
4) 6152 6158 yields 1.01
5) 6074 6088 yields 0.85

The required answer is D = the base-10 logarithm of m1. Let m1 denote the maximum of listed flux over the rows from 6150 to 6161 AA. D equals 1.79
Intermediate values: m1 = 62.26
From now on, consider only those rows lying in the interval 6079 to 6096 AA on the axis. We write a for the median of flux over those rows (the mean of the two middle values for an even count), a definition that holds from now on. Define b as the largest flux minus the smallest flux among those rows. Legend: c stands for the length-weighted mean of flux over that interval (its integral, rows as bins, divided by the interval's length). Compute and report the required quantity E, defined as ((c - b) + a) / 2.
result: 52.2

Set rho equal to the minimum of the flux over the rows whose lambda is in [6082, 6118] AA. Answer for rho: 53.47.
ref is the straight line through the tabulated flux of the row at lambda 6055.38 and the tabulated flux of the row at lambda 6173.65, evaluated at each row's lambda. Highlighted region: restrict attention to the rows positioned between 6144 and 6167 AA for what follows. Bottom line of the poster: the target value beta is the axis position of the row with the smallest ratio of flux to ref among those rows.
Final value 6162.28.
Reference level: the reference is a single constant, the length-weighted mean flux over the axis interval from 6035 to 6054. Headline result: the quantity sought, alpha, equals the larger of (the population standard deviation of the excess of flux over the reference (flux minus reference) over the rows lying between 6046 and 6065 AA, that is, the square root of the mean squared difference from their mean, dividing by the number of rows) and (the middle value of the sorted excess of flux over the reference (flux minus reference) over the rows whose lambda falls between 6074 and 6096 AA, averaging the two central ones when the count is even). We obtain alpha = 2.2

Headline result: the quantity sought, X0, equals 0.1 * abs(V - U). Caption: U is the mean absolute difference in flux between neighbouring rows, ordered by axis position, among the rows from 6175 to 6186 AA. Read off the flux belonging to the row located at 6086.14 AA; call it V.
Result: 5.56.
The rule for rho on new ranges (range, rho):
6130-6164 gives 58.34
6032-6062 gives 57.38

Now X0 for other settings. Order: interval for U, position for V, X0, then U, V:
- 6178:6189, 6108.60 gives 5.68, 0.43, 57.23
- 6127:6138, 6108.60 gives 5.60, 1.18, 57.23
